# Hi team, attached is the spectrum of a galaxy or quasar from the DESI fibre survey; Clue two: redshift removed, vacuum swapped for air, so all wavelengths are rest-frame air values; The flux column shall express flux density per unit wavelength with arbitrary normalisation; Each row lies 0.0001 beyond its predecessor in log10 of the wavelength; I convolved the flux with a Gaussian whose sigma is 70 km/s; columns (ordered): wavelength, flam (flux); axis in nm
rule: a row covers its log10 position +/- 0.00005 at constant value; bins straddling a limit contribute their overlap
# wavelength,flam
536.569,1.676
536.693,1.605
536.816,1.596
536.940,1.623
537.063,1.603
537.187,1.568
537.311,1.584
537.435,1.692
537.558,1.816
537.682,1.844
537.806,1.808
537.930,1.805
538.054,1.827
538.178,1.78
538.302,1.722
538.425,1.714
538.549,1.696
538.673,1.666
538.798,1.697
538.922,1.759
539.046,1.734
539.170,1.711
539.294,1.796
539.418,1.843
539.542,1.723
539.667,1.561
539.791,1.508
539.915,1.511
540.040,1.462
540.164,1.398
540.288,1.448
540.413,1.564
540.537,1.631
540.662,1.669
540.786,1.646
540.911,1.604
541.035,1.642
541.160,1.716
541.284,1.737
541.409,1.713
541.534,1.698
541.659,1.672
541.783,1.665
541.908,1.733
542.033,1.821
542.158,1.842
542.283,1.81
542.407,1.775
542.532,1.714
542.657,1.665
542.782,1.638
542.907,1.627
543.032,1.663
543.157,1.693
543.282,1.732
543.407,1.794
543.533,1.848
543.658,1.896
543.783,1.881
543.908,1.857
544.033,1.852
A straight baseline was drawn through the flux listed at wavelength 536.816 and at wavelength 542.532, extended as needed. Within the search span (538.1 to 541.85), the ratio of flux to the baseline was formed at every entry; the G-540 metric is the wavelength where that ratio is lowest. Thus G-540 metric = 540.164 nm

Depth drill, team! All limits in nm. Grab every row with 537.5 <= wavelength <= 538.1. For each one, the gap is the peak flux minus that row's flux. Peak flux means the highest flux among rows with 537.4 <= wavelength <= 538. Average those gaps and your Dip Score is 0.024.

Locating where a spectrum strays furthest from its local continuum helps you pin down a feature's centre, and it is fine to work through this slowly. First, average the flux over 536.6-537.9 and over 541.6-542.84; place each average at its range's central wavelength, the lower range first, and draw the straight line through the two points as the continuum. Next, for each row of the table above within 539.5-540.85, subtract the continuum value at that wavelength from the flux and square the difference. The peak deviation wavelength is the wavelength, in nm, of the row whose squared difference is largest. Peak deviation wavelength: 540.164 nm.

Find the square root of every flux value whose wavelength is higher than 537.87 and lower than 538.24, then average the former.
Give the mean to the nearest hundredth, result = 1.34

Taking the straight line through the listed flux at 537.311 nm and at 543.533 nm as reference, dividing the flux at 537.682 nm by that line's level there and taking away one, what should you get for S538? 0.15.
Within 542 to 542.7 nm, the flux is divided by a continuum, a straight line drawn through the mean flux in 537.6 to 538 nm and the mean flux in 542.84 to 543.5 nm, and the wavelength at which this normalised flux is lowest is 542.657 nm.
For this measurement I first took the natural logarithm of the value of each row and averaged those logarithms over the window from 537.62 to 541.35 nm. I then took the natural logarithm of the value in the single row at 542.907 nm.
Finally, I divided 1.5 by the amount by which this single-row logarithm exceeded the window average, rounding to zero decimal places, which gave -58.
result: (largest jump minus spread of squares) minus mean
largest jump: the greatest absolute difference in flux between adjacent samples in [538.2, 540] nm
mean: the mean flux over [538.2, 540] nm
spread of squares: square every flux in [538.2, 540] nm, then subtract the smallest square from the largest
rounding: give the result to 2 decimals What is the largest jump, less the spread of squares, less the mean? -2.65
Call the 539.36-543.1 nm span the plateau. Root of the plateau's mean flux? 1.29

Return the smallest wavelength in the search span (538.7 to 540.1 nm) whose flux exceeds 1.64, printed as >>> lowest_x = 538.798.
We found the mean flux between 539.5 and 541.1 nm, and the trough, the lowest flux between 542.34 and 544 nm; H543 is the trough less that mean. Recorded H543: 0.06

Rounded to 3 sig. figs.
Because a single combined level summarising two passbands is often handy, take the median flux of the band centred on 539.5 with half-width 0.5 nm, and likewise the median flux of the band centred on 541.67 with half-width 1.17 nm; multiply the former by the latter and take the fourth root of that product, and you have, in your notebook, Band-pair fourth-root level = 1.31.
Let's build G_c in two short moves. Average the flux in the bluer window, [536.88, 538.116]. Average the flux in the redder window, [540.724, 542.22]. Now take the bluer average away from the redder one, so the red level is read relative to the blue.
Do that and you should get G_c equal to -0.01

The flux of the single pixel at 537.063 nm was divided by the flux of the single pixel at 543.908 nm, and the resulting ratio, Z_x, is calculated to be 0.86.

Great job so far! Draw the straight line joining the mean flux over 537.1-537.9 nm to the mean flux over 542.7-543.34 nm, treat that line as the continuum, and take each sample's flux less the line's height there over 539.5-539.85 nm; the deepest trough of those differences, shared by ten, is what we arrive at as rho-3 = -0.019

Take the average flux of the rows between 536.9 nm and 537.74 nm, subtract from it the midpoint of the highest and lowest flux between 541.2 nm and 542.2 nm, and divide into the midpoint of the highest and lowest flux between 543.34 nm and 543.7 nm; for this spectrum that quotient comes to -24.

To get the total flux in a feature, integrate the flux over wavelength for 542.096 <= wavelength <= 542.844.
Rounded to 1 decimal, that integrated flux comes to 1.3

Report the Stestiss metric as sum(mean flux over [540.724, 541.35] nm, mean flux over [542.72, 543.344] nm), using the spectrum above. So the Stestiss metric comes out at 3.34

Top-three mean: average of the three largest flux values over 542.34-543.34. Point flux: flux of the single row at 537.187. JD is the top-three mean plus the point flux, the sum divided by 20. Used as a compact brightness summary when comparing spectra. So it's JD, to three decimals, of 0.165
